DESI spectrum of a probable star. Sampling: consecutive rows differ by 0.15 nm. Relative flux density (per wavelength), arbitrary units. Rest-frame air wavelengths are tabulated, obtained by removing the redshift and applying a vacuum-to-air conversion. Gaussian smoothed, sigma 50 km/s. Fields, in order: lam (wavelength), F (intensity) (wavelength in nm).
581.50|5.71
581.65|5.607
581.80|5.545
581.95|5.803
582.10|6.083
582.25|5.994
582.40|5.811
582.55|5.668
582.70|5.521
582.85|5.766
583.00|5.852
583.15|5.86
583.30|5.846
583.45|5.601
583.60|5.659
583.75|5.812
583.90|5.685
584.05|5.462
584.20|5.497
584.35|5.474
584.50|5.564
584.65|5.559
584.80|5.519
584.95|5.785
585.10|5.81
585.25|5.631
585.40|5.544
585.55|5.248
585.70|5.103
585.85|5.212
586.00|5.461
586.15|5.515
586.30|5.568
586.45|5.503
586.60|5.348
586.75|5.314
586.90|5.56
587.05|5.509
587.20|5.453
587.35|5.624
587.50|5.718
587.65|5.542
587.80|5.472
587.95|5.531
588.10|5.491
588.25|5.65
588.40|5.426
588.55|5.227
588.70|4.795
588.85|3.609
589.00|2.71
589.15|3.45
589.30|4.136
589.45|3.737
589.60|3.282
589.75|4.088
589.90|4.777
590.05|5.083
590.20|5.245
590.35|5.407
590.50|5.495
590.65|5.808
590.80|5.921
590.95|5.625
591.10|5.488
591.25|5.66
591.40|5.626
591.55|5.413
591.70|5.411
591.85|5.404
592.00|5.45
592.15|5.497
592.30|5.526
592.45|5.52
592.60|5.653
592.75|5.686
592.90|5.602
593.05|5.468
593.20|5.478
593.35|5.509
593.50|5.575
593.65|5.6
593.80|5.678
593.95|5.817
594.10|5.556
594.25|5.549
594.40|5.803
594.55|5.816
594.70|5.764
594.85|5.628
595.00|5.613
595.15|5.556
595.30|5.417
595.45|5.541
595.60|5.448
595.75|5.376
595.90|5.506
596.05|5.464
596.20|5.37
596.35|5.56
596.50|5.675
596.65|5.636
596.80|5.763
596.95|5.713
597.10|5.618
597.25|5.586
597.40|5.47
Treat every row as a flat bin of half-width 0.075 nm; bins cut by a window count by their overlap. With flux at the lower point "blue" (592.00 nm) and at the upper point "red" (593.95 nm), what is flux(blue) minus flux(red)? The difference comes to -0.37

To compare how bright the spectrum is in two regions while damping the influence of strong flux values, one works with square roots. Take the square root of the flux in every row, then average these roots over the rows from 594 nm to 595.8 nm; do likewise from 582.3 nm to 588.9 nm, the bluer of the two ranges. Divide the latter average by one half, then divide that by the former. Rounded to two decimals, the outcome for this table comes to 1.98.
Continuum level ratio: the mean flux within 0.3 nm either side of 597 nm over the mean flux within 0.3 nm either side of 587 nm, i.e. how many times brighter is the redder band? 1.04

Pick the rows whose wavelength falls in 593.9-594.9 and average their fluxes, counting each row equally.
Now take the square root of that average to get 2.39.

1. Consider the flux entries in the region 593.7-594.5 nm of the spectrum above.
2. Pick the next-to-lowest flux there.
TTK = 5.556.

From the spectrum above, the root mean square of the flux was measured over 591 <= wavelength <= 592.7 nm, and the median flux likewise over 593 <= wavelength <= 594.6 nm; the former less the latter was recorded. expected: -0.1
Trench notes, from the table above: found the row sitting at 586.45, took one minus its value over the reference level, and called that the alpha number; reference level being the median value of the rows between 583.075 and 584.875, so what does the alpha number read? 0.014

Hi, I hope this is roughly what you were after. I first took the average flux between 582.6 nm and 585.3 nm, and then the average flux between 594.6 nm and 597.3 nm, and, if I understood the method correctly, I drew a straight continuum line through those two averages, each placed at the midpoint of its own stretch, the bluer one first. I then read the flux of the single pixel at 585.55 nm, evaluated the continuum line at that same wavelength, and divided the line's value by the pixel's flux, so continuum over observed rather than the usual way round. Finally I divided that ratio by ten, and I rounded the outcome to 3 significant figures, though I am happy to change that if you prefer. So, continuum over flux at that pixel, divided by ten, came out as 0.108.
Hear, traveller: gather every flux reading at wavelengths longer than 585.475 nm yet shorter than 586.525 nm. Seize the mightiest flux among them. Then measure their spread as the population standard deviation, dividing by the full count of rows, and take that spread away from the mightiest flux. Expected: 5.40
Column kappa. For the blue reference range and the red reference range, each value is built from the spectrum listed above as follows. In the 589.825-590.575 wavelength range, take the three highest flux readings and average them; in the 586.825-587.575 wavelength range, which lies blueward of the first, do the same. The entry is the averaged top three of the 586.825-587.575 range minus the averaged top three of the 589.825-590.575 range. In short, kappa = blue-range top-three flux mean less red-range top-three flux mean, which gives 0.25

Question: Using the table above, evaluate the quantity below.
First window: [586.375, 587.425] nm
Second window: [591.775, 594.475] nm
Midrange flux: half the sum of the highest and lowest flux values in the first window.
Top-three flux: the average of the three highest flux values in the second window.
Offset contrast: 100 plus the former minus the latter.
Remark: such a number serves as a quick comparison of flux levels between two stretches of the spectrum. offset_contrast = 100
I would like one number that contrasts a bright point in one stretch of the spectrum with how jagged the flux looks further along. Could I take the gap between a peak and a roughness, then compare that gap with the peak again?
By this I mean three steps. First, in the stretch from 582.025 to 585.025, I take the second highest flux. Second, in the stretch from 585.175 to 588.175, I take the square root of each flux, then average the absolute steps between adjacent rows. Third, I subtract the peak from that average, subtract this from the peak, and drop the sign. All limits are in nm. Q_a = 12.0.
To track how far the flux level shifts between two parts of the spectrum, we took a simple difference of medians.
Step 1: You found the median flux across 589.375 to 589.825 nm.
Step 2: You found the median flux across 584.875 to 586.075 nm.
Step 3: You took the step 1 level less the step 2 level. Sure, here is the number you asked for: -1.8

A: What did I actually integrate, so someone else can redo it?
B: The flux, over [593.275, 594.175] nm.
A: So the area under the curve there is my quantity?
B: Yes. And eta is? 5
